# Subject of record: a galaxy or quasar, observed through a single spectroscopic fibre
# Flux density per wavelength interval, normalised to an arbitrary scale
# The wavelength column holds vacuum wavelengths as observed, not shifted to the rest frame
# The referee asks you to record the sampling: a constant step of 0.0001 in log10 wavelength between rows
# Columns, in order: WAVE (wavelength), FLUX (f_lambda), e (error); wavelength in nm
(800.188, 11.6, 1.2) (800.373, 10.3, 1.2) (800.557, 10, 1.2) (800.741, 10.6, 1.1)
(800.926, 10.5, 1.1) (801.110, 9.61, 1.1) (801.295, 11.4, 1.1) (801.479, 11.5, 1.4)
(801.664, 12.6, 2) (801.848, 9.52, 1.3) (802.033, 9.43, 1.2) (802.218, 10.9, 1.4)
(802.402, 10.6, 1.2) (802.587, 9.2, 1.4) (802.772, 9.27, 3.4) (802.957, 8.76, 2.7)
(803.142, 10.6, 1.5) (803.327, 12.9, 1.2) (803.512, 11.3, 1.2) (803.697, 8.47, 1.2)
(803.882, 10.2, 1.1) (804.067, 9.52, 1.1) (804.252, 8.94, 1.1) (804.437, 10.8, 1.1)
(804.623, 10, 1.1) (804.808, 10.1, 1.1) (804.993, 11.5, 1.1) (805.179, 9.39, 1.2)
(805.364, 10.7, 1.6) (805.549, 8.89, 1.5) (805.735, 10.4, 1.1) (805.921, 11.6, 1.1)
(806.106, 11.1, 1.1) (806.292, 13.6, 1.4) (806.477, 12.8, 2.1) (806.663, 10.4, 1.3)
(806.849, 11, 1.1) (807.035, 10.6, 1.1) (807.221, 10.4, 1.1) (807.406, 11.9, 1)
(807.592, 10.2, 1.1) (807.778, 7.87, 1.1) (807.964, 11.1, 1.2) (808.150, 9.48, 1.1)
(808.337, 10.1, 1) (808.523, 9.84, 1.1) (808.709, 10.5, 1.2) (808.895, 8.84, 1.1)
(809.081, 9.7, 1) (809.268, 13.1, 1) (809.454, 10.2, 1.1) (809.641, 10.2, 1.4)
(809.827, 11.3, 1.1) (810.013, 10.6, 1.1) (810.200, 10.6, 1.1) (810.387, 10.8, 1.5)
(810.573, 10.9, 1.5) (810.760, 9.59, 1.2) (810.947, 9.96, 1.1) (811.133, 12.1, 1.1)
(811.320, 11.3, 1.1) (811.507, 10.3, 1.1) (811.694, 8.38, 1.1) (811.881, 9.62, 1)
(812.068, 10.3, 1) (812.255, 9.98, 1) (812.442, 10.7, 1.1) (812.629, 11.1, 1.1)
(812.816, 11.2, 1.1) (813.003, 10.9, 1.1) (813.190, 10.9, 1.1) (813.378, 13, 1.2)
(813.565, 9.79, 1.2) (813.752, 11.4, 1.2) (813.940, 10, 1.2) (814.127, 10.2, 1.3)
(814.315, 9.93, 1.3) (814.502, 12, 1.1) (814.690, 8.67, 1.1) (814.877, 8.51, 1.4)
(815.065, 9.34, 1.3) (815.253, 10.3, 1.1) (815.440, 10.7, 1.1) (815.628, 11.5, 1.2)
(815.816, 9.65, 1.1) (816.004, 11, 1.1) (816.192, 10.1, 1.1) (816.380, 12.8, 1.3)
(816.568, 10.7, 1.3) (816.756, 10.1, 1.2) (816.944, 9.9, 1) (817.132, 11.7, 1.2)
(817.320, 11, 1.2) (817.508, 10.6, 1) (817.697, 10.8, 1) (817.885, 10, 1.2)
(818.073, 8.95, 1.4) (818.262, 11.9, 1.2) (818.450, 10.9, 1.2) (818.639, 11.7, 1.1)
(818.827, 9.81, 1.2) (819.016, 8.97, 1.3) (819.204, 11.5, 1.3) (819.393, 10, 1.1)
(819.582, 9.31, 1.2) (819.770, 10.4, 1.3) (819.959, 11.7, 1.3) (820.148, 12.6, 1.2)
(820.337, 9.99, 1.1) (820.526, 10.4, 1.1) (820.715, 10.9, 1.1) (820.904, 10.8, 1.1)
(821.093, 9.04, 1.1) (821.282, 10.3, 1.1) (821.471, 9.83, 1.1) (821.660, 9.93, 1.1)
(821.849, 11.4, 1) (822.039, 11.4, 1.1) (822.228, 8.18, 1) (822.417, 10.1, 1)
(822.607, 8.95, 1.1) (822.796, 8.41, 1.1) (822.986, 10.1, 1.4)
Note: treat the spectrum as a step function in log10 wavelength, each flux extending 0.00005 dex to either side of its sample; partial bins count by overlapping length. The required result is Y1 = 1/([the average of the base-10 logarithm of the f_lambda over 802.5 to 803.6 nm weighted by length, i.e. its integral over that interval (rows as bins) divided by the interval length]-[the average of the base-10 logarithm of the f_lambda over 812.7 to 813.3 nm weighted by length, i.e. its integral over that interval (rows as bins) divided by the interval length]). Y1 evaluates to -30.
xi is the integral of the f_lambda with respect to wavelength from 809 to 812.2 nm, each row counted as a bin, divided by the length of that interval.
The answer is 10.5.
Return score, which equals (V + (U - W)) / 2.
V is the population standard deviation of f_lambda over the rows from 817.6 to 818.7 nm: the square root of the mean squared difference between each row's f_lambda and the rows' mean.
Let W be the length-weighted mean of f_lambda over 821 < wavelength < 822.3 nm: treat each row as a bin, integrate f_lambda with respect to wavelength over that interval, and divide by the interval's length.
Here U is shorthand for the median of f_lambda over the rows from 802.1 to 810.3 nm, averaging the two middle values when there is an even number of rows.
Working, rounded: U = 10.40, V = 1.00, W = 10.0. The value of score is 0.7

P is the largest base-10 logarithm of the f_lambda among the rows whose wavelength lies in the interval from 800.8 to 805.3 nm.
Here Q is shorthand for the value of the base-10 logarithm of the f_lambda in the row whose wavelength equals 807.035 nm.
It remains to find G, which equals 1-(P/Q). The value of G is -0.083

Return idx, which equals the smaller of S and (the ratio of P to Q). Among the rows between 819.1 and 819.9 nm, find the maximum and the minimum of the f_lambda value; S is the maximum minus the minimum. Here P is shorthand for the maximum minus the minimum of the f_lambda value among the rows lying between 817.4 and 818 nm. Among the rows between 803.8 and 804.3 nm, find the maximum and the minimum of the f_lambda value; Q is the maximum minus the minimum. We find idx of 0.6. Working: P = 0.8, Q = 1.3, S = 2.2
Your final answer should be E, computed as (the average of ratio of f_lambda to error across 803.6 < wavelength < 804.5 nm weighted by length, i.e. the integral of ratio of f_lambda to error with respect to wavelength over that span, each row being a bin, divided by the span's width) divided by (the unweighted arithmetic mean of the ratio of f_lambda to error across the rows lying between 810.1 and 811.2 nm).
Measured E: 0.98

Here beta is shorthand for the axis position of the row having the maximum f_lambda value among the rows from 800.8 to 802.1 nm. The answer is 801.664 nm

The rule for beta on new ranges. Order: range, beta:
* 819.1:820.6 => 820.148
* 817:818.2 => 817.132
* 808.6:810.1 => 809.268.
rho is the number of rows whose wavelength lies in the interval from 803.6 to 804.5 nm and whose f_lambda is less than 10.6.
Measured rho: 4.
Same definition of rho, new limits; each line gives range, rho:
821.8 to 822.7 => 3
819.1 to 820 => 3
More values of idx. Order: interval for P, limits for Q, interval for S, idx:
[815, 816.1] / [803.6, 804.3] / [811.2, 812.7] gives 1.2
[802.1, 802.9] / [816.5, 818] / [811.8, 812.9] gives 0.9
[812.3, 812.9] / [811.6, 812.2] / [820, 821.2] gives 0.3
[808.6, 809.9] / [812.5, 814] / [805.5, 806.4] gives 1.3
